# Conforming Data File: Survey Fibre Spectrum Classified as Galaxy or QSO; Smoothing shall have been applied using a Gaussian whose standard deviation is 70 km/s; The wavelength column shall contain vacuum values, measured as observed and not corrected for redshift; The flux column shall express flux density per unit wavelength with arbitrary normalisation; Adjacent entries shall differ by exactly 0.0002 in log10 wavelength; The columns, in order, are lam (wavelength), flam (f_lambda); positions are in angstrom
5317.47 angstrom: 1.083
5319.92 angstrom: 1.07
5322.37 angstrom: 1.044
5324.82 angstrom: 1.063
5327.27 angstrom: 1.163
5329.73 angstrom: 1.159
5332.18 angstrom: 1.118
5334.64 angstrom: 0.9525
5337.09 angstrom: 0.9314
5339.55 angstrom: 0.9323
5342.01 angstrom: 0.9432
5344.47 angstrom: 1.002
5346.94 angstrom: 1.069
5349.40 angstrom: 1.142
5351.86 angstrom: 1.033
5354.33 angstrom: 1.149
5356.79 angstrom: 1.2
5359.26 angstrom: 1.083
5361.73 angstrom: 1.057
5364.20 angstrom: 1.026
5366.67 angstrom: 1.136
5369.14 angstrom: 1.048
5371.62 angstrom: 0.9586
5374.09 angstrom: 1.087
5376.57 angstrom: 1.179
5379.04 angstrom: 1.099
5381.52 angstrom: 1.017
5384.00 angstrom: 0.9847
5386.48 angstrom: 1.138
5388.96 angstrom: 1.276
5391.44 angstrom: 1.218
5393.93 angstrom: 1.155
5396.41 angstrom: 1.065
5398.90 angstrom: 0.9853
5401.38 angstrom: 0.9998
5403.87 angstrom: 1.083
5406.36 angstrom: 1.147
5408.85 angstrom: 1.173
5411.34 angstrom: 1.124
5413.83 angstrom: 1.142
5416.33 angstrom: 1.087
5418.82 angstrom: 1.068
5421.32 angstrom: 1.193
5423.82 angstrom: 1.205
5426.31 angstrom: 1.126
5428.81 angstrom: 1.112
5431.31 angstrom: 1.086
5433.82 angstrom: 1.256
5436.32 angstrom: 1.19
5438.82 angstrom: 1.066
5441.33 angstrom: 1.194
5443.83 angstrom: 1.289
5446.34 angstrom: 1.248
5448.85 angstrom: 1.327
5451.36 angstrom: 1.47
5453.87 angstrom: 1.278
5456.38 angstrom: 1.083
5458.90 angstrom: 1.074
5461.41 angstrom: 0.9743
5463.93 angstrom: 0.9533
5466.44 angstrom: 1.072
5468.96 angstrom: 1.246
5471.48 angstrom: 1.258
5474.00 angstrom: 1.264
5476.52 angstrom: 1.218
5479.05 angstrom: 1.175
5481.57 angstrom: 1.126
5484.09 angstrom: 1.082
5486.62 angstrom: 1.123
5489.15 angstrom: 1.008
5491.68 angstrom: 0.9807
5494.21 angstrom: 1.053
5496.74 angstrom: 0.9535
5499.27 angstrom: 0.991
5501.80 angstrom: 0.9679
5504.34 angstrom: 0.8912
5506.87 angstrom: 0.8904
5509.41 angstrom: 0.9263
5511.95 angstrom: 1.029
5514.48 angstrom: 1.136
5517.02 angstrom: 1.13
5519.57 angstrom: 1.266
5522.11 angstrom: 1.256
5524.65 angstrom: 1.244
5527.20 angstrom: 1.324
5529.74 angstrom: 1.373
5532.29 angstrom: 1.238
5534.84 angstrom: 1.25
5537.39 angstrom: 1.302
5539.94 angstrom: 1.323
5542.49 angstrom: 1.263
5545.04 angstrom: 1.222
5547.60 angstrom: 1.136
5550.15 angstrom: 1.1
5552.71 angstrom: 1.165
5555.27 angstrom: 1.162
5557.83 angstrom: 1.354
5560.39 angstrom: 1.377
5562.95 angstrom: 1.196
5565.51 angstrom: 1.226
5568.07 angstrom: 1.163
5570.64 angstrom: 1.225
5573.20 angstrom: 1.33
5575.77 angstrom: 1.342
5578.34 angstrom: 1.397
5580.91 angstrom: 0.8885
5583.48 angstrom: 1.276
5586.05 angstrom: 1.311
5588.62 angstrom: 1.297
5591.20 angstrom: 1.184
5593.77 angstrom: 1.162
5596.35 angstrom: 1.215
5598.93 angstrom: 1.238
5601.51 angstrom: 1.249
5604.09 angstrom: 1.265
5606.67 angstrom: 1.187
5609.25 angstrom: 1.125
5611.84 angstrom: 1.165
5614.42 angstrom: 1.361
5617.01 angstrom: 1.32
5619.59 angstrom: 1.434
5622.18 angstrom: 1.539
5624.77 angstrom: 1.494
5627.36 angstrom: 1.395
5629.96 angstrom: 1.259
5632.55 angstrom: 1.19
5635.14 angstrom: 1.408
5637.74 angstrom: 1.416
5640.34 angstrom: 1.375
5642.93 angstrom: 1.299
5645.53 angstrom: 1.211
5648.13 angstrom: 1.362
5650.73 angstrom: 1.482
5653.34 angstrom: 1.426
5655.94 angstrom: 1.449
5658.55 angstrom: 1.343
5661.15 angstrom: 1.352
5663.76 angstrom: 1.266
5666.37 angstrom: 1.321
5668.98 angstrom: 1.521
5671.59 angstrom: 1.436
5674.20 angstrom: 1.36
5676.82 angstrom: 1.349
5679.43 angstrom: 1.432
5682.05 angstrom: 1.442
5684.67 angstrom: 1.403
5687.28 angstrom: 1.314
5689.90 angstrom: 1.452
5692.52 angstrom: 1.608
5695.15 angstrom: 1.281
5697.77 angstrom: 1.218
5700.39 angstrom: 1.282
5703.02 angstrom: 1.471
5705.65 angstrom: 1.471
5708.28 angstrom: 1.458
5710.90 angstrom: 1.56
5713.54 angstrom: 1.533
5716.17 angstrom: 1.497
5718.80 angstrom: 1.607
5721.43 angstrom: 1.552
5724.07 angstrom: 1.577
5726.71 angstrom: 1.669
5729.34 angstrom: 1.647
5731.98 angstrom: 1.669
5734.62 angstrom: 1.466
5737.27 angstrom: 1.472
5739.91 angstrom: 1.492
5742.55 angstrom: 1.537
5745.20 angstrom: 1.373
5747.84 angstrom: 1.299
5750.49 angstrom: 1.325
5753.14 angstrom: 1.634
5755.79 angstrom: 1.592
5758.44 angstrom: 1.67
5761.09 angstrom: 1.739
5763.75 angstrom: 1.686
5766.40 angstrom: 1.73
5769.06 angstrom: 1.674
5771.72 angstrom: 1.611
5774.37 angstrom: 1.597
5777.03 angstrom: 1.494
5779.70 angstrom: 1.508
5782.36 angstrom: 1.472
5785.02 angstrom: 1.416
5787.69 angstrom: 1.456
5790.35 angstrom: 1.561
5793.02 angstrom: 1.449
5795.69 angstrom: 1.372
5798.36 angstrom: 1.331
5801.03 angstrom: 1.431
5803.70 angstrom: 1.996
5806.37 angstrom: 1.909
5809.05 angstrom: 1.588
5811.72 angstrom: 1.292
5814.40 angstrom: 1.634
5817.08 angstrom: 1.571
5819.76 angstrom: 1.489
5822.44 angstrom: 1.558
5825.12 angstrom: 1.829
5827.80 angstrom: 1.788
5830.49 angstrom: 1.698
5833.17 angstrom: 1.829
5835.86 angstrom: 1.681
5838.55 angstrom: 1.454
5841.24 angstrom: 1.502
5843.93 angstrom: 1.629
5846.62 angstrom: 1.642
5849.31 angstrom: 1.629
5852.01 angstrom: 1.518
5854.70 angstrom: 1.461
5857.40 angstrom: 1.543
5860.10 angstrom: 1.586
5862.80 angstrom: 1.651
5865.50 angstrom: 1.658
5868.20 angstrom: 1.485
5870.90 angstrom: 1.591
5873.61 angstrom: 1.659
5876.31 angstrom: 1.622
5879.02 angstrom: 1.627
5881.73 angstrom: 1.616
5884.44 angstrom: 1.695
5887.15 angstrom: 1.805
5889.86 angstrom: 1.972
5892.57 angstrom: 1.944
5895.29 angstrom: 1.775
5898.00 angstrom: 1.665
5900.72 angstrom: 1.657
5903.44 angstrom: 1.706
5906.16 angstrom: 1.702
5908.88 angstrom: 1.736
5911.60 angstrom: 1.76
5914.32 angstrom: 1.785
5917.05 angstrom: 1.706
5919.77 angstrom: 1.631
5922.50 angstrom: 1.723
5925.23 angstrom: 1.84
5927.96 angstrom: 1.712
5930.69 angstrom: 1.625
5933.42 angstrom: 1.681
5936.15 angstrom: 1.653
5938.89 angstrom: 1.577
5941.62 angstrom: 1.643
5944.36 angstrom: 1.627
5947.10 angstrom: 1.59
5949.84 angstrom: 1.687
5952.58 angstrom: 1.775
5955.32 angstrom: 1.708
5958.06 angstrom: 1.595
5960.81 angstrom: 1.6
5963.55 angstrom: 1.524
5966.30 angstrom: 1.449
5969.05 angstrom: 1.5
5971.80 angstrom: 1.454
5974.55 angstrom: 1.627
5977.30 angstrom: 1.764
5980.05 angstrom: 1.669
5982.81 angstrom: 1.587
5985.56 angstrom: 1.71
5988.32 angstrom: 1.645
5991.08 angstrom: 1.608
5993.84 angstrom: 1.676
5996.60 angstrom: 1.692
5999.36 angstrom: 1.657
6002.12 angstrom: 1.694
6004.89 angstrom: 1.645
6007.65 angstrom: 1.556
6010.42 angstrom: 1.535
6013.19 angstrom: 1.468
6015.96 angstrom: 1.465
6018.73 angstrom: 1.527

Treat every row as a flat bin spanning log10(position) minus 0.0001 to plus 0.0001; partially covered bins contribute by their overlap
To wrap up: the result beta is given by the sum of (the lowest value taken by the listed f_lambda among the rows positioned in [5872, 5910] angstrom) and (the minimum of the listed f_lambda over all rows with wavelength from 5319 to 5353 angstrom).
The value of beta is 2.55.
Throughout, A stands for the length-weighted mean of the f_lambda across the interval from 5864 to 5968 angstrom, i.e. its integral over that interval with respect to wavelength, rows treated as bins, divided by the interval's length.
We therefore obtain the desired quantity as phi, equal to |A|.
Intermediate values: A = 1.7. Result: 1.7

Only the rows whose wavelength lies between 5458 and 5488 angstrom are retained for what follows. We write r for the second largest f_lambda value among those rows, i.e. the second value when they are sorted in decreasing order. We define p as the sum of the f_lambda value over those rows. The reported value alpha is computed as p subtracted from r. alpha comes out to -12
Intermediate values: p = 14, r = 1.258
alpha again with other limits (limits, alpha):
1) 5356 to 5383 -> -11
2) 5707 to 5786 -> -45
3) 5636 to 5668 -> -15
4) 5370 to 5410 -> -16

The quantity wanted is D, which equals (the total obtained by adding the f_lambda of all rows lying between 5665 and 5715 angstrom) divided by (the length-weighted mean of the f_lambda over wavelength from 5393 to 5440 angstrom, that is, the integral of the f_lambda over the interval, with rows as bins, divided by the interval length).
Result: 24.0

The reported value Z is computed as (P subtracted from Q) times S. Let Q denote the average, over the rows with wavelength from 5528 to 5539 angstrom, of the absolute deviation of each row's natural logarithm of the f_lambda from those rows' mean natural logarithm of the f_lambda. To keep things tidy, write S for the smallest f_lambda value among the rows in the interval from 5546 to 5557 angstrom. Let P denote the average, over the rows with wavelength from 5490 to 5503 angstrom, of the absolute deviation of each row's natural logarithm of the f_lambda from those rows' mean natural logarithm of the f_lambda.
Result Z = 0.011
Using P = 0.026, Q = 0.036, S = 1.1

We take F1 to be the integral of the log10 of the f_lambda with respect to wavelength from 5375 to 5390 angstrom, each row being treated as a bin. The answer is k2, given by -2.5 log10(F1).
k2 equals 0.4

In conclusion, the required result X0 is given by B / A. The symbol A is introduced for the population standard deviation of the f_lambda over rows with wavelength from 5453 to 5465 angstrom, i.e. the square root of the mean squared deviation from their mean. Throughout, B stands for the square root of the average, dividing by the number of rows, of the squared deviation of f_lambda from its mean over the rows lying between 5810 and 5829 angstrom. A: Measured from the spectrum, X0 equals 1.46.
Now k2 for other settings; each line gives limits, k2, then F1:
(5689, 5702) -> -0.6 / 1.7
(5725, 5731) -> -0.3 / 1.3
